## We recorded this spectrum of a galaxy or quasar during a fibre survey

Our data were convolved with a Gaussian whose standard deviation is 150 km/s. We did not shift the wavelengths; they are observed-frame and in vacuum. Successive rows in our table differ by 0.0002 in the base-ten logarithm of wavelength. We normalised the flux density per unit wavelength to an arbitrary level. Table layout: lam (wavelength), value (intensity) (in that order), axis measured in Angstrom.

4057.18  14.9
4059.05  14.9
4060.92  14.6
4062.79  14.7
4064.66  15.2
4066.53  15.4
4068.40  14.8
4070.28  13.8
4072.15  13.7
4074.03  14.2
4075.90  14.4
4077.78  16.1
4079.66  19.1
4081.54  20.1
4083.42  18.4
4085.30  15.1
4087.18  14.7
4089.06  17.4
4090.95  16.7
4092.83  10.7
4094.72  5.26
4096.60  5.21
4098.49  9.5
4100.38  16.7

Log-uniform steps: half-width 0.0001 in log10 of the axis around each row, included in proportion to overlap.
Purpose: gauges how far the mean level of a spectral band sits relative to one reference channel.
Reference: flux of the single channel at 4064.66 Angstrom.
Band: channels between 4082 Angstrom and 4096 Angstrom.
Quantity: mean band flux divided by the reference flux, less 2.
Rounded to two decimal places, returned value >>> -1.08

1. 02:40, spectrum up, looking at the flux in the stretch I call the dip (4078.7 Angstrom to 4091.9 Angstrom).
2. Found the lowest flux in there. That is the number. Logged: 14.7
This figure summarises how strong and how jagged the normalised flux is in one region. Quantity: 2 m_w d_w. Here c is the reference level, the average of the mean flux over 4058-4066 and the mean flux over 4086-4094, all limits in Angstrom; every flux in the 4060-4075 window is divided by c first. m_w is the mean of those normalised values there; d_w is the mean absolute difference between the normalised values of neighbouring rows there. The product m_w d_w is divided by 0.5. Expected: 0.06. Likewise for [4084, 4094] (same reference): 0.33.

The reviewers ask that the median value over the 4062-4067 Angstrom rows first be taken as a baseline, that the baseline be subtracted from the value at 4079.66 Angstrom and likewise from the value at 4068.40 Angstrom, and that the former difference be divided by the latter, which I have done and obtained -10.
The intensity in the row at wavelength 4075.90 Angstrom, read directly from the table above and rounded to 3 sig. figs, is 14.4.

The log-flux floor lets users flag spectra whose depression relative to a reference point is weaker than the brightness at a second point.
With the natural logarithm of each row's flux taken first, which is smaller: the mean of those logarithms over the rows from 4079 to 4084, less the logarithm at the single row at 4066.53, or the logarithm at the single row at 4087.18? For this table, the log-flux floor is 0.22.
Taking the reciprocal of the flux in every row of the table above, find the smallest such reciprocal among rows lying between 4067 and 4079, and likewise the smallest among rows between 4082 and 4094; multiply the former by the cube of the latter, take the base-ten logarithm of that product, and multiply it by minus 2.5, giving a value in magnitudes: 12.5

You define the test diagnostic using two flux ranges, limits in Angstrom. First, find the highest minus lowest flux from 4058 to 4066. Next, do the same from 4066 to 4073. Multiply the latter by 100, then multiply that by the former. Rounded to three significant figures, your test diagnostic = 102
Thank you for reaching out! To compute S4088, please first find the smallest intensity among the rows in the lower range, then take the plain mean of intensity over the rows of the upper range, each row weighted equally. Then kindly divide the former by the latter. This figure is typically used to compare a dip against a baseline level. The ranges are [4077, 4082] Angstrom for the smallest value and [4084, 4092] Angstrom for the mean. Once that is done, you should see 1.01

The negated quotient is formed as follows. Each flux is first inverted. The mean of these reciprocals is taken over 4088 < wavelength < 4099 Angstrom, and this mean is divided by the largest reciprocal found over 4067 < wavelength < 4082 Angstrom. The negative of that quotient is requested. -1.6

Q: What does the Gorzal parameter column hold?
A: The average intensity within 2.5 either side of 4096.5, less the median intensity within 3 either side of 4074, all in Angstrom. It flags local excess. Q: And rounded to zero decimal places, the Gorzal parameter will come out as -8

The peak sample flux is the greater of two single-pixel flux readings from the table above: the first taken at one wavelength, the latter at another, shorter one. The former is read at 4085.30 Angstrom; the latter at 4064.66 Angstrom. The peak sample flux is 15.2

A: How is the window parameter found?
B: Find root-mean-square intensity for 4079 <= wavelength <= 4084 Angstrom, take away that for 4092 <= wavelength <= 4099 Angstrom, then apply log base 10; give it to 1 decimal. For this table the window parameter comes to 1.0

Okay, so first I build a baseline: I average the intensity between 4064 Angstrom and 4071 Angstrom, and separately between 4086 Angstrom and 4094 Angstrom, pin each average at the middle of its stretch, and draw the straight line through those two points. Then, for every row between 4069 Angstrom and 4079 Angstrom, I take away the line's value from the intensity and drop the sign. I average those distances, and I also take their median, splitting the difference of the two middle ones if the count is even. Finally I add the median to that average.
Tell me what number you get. 1.9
